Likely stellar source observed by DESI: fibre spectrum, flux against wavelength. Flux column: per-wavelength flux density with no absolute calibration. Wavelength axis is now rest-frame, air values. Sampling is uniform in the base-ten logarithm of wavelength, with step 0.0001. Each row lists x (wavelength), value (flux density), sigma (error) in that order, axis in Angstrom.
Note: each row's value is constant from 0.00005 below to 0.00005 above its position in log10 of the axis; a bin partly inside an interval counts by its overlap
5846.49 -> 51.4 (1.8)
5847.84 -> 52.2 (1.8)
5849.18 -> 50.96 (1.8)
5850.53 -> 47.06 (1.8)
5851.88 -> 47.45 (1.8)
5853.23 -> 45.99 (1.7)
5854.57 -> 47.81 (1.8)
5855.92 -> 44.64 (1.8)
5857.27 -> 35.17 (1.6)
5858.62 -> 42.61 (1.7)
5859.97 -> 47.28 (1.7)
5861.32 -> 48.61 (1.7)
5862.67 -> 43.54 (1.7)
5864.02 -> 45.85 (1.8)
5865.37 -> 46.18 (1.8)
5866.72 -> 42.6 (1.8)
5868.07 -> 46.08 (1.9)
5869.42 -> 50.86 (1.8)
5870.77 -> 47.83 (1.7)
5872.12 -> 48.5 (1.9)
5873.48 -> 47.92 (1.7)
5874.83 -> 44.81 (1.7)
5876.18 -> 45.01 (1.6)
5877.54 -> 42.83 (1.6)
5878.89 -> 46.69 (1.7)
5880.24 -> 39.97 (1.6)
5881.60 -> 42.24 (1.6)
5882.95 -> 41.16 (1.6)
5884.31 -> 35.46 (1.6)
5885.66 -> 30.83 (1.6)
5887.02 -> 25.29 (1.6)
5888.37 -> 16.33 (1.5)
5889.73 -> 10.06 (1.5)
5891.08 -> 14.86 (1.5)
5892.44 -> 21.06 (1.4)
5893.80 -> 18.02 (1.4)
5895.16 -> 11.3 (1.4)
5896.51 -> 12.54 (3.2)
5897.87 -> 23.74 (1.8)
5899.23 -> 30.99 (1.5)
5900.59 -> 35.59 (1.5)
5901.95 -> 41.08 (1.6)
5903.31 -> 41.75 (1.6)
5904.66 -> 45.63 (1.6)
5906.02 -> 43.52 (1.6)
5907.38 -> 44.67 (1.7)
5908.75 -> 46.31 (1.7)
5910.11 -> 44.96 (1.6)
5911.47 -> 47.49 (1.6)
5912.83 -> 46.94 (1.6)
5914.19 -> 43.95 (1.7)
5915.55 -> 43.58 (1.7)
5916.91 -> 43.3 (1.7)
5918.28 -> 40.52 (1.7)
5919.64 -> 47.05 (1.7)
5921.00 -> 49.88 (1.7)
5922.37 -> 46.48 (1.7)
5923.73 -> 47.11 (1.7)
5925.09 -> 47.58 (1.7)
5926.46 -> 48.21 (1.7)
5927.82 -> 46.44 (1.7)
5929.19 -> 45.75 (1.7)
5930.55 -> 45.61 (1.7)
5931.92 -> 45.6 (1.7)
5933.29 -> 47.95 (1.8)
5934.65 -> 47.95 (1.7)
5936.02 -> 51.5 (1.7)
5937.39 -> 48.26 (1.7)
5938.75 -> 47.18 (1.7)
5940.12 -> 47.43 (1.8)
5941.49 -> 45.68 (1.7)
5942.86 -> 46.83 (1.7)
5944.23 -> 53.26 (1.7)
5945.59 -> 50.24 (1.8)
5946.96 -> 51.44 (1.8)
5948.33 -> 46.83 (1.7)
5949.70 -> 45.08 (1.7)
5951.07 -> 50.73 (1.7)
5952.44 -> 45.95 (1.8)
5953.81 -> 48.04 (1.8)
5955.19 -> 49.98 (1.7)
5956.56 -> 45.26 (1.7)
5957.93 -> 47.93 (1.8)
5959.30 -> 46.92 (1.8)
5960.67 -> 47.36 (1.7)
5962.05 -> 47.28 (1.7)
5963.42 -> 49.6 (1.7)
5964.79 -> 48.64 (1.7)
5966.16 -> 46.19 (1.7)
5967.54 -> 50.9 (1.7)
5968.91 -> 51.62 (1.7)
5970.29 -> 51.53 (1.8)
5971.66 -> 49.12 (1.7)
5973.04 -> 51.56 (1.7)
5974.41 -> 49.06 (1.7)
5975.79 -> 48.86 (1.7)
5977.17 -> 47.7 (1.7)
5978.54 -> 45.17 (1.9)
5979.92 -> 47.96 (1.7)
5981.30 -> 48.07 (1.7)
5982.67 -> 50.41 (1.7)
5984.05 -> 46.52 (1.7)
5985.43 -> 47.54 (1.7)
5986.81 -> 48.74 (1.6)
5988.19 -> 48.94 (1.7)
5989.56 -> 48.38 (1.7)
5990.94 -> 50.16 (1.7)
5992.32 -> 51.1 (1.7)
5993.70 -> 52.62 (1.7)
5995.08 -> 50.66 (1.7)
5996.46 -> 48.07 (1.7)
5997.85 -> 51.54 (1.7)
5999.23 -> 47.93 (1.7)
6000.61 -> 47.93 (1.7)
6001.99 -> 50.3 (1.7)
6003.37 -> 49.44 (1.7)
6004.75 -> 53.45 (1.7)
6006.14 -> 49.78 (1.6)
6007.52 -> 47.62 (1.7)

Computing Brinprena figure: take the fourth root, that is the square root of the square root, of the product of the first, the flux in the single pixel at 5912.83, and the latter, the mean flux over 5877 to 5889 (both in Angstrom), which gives 6.40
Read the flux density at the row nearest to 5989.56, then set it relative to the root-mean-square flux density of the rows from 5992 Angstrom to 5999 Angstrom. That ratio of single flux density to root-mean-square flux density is 0.95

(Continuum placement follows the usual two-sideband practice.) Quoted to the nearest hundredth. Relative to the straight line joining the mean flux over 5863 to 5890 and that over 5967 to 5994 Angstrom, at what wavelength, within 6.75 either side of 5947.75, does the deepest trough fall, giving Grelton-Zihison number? 5949.70 Angstrom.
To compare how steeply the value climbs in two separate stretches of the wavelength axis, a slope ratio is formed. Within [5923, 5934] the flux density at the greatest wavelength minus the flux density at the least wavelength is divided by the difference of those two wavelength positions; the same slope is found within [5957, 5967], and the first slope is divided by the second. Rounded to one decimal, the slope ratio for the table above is -0.4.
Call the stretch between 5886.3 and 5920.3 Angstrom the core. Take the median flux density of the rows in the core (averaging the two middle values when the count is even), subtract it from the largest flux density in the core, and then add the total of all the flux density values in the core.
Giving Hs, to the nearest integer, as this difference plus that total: 847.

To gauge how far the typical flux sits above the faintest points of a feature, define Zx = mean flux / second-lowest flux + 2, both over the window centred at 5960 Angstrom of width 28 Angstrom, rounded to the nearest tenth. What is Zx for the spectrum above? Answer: 3.1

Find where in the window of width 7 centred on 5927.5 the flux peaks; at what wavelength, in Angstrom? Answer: 5926.46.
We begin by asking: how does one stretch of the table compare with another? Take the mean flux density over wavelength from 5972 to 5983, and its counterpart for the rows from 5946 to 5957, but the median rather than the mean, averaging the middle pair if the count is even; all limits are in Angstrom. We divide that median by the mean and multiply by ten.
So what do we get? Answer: 9.8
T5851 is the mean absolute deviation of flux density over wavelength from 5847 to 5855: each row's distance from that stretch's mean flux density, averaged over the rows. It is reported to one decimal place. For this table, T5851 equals 2.0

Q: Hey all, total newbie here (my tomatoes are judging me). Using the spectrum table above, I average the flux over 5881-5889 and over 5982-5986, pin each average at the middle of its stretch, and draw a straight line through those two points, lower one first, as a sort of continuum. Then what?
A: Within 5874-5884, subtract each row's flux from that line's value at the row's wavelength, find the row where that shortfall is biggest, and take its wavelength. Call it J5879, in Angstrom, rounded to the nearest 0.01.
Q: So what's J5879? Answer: 5880.24 Angstrom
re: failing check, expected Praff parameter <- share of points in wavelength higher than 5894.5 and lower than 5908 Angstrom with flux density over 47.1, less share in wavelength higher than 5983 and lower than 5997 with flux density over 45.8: -1.0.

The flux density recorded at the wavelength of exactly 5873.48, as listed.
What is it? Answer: 47.92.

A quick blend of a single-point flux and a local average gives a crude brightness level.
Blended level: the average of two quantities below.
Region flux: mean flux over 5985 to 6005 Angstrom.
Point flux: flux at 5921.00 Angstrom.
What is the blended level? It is 49.8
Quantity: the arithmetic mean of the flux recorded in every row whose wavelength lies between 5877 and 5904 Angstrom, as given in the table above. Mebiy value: 29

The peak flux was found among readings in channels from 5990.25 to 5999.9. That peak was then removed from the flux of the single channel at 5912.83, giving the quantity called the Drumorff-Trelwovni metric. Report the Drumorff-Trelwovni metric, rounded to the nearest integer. -6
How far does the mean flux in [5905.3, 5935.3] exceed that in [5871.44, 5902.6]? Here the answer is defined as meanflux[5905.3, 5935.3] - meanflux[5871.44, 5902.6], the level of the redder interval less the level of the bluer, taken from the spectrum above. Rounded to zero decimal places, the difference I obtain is 14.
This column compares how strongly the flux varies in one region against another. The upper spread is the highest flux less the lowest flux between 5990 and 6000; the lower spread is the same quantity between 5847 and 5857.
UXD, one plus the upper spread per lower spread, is 1.62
